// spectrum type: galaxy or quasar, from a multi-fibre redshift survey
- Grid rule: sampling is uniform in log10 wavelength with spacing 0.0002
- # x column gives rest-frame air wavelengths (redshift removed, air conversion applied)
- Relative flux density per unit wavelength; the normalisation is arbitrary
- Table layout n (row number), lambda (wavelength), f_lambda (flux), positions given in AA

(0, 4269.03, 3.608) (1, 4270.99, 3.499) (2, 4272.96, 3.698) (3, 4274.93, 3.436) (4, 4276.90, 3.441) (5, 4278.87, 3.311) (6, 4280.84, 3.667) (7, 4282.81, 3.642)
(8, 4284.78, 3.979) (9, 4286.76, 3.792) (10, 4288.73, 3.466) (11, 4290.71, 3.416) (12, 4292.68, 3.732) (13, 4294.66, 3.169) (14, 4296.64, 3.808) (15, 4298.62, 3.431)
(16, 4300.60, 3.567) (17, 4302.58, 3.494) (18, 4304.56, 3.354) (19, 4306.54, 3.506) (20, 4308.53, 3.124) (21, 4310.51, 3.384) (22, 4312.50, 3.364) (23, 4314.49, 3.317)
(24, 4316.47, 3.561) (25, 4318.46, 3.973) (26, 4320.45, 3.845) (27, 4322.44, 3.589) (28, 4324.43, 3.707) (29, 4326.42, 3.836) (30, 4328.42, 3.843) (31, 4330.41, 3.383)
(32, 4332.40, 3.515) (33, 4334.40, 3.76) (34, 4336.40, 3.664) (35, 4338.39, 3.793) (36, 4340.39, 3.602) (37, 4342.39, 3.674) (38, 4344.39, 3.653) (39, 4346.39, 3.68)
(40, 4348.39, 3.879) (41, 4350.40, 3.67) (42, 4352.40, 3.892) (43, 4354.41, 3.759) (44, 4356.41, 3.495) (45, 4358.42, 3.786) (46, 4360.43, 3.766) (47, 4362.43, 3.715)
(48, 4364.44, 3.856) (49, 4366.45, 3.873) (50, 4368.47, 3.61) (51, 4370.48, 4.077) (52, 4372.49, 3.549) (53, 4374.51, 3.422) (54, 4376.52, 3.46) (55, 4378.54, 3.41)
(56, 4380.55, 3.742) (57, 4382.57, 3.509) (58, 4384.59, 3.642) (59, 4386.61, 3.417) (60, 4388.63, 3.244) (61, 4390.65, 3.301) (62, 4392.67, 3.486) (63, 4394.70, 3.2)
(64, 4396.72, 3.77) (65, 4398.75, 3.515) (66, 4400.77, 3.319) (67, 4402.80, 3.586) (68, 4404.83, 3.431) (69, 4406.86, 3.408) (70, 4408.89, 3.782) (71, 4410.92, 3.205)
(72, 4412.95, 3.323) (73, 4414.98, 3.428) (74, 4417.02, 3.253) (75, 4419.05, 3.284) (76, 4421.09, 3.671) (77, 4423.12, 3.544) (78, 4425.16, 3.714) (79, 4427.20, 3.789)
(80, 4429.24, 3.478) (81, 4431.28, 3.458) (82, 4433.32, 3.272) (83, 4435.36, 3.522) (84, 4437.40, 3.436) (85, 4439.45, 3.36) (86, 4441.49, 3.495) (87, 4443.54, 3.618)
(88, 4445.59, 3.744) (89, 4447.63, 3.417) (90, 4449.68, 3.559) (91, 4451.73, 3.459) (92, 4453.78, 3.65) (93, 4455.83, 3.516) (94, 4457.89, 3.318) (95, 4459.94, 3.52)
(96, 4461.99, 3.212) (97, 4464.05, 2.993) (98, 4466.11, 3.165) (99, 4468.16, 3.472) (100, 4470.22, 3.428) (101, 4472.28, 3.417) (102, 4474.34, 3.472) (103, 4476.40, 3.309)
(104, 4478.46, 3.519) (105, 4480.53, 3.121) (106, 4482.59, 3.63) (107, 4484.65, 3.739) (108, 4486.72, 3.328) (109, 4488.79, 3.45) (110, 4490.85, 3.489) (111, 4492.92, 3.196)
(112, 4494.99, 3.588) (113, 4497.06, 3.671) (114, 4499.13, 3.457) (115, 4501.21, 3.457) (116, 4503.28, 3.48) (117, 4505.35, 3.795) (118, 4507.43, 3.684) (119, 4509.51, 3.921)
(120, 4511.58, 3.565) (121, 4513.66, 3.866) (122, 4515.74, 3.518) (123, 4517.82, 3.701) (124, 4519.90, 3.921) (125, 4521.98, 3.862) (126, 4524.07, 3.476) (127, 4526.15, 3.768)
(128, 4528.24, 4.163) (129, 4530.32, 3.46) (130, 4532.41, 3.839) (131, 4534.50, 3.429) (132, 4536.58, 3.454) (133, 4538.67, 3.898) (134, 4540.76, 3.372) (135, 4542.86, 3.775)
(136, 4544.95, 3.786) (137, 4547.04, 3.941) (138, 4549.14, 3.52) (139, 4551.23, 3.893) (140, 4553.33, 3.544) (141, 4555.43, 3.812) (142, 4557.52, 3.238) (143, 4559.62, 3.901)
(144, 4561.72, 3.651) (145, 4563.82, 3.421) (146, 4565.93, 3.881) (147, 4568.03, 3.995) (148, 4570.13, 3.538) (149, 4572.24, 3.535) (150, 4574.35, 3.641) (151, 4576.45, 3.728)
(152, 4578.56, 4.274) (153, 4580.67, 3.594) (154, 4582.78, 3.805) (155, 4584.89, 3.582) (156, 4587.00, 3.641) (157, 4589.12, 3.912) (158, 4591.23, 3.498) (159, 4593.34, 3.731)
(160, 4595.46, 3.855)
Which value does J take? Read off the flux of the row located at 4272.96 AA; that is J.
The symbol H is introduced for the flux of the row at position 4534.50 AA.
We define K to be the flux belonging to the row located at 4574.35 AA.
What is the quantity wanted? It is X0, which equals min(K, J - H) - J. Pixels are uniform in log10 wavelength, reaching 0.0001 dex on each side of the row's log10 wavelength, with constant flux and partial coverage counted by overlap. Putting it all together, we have -3.43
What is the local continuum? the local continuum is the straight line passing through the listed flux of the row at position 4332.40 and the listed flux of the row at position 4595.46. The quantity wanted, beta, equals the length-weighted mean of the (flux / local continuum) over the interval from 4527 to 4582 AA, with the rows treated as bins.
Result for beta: 0.97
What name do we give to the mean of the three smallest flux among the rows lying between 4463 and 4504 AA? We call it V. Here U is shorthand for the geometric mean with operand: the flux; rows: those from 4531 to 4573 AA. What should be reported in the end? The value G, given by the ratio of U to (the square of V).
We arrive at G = 0.383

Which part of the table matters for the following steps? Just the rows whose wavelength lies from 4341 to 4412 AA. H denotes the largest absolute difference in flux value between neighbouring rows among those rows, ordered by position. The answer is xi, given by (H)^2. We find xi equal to 0.33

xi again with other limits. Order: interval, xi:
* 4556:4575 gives 0.44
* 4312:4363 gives 0.21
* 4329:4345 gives 0.06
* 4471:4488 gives 0.26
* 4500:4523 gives 0.13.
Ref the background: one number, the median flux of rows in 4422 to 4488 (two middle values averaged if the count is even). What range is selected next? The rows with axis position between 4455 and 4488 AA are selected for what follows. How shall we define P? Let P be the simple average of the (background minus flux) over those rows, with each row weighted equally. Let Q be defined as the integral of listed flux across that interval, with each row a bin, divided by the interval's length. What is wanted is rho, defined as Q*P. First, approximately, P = 0.09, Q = 3.38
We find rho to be 0.3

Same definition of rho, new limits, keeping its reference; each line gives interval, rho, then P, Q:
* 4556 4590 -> -0.9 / -0.24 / 3.71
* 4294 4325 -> -0.1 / -0.04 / 3.51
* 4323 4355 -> -0.9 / -0.23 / 3.70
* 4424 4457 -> -0.2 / -0.06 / 3.53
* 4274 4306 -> -0.3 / -0.07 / 3.54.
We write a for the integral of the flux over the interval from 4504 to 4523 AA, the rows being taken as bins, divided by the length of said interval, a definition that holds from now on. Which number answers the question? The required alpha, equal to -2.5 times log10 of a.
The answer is -1.44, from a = 3.76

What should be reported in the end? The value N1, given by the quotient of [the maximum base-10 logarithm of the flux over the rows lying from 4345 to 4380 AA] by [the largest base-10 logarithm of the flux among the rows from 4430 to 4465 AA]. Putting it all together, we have 1.06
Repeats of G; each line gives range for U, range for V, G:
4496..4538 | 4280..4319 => 0.358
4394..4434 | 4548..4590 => 0.301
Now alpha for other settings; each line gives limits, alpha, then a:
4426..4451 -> -1.36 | 3.51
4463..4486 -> -1.32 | 3.39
